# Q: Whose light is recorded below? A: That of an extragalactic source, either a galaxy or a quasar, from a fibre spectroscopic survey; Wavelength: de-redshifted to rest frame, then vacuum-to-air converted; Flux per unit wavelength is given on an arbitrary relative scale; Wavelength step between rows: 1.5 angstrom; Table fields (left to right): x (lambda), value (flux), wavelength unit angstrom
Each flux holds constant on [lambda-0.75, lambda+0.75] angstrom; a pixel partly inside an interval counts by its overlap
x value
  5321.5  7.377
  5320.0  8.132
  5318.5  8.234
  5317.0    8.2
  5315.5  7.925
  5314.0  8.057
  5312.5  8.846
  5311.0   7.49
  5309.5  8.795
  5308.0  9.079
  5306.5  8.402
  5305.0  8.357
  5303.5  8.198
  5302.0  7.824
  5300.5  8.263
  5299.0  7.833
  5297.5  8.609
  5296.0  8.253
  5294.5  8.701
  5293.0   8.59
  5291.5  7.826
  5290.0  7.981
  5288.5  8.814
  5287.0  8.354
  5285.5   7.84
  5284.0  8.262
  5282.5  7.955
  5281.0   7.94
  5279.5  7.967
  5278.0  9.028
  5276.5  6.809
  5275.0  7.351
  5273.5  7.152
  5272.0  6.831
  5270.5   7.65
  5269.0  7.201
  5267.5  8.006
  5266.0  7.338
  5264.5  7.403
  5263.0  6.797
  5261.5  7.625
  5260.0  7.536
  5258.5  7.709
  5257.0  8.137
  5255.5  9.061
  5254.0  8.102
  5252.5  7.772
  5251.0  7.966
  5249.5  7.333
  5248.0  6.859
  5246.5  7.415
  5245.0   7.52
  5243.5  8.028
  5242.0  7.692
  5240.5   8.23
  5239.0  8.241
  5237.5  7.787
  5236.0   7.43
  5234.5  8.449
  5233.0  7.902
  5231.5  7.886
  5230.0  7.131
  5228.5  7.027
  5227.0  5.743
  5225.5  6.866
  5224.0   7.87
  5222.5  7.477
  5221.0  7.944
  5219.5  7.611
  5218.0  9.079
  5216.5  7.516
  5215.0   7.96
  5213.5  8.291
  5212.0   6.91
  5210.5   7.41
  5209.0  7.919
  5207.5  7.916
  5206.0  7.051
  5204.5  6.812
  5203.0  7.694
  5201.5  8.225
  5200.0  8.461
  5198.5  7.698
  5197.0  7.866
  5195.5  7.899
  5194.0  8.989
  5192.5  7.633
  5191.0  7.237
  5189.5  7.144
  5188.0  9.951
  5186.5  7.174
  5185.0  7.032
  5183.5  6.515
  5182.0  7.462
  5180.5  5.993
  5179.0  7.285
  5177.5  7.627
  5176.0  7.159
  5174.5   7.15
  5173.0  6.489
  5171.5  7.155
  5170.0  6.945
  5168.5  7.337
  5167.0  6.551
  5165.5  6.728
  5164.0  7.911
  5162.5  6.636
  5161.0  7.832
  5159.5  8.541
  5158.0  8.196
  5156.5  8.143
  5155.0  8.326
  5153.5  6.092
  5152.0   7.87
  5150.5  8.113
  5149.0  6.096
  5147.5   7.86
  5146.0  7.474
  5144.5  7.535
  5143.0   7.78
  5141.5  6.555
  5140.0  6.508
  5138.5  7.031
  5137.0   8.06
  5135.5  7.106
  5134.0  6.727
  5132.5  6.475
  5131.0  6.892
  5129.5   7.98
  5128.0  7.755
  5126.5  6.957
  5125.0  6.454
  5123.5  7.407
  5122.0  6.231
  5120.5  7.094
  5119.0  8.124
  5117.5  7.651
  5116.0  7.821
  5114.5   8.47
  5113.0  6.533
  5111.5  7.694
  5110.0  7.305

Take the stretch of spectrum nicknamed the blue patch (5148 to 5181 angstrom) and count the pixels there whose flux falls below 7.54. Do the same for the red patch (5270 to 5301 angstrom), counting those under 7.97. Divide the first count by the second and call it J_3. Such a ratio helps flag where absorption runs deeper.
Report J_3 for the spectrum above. 1.2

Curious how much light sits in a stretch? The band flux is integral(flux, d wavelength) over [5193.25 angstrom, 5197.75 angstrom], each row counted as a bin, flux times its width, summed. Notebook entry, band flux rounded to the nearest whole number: 37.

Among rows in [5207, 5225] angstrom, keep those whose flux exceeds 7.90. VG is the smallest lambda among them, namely 5207.5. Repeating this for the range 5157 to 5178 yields 5158.0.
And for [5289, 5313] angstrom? 5290.0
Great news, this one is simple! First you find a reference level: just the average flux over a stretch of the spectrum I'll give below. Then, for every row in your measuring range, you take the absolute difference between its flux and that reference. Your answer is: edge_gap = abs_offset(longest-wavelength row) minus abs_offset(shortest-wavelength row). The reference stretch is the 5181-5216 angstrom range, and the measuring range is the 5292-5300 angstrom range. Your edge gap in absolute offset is -0.8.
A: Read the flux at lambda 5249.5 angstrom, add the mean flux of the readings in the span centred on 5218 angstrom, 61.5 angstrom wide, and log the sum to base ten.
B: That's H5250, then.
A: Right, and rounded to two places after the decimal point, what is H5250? 1.18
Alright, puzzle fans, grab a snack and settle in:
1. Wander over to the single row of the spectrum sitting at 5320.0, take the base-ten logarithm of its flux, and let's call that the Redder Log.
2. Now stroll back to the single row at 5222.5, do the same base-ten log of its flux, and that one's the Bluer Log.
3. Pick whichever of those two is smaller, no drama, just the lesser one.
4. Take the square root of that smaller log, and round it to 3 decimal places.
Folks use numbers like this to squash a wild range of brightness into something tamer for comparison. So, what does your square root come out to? 0.935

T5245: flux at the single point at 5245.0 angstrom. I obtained 7.52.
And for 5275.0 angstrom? 7.351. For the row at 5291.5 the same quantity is 7.826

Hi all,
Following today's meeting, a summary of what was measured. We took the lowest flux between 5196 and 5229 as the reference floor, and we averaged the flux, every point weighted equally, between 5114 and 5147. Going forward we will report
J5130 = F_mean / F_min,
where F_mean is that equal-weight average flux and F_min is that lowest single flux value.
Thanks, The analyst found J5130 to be 1.27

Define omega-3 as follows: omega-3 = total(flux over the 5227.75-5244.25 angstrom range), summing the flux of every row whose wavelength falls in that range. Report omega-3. 85.8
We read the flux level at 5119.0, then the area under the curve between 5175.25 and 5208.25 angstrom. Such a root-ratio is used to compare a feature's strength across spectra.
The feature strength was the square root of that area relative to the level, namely 5.55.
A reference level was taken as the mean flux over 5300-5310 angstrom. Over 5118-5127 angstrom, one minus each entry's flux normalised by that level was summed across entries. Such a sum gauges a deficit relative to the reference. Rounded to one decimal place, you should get 1.0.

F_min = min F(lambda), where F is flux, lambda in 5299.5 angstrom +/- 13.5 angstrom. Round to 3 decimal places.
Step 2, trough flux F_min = 7.490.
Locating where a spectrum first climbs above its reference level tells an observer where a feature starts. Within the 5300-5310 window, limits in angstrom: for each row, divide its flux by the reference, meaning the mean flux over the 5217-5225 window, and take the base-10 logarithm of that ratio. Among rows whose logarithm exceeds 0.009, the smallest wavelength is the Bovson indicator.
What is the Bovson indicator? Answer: 5300.5 angstrom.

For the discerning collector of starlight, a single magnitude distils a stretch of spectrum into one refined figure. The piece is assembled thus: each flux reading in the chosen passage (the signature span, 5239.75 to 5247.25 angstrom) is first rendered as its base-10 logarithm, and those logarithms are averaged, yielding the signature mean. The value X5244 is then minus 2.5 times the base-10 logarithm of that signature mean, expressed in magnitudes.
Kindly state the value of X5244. 0.126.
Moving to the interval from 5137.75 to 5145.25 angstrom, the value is 0.178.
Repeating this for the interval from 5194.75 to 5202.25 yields 0.109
